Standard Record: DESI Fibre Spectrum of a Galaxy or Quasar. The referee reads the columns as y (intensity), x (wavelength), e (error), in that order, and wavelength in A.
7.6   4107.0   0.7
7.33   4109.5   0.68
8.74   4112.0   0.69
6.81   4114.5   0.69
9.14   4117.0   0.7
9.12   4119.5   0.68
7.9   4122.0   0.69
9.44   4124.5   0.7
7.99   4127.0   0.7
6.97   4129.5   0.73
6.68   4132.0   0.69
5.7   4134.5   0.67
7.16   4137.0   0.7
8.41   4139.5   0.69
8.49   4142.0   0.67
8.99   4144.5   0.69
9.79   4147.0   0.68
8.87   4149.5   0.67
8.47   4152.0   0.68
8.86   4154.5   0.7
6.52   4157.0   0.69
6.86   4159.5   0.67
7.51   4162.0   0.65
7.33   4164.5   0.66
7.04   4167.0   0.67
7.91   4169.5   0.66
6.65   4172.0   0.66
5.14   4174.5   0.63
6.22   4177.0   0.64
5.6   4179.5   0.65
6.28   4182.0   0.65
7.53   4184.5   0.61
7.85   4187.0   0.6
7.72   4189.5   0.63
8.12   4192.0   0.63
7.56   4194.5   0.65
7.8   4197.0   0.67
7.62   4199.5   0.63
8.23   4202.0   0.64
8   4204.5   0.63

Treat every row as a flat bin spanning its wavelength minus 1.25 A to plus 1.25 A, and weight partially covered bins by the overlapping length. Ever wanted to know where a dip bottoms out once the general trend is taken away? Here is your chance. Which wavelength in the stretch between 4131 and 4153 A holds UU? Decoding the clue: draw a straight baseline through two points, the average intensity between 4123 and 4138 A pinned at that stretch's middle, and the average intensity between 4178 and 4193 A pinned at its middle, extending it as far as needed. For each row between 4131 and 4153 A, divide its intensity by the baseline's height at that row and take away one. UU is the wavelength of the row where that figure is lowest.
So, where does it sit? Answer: 4134.5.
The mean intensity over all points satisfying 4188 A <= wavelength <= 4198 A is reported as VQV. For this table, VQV 7.80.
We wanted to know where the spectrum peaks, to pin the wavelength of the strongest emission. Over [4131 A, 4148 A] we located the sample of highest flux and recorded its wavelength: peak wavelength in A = 4147.0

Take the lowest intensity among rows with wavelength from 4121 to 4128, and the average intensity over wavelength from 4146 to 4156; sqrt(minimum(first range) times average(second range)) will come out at 8.4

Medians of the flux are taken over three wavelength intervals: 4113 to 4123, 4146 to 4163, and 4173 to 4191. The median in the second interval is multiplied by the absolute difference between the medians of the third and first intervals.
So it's 19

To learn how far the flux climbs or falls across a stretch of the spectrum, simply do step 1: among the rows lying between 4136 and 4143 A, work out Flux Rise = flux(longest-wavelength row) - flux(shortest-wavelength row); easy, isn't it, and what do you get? 1.3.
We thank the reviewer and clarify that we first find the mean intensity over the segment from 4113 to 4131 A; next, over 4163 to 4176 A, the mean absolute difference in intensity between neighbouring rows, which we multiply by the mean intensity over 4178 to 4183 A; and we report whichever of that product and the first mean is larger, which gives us 8.2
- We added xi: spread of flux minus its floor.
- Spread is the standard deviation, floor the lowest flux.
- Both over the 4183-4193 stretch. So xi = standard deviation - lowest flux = -7.3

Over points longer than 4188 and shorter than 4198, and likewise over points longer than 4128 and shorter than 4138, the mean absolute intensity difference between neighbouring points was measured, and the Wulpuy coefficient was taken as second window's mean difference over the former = 2.3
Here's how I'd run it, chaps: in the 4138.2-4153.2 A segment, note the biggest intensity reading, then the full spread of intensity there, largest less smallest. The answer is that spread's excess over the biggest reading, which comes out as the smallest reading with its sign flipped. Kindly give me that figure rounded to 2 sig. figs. -8.4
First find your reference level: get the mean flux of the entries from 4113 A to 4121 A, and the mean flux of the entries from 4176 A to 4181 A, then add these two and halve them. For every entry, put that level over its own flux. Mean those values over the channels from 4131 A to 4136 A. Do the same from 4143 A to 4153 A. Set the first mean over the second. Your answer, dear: 1.46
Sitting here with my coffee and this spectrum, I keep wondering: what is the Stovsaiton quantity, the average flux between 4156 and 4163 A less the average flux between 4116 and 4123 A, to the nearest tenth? -1.8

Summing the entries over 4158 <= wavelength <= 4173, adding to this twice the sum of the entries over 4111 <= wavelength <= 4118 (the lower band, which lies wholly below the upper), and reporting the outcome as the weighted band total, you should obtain 93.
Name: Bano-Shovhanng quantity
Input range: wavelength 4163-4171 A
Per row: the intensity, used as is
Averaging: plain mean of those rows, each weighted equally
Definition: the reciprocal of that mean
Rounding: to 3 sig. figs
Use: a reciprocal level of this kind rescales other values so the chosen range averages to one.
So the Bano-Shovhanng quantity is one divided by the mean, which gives 0.135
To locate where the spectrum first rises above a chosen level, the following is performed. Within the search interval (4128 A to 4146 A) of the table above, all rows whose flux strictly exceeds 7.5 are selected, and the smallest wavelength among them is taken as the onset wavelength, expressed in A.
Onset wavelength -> 4139.5 A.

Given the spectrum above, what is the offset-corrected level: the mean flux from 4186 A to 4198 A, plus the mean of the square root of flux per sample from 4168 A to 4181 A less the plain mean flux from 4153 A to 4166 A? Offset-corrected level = 2.9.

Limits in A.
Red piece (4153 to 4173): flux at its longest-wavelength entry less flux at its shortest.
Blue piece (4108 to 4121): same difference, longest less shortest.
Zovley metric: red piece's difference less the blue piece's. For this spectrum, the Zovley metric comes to -4.0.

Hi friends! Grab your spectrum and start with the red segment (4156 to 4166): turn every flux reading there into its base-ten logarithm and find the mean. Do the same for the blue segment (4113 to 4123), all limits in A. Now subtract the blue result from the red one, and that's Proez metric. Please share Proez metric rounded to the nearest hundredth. -0.07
